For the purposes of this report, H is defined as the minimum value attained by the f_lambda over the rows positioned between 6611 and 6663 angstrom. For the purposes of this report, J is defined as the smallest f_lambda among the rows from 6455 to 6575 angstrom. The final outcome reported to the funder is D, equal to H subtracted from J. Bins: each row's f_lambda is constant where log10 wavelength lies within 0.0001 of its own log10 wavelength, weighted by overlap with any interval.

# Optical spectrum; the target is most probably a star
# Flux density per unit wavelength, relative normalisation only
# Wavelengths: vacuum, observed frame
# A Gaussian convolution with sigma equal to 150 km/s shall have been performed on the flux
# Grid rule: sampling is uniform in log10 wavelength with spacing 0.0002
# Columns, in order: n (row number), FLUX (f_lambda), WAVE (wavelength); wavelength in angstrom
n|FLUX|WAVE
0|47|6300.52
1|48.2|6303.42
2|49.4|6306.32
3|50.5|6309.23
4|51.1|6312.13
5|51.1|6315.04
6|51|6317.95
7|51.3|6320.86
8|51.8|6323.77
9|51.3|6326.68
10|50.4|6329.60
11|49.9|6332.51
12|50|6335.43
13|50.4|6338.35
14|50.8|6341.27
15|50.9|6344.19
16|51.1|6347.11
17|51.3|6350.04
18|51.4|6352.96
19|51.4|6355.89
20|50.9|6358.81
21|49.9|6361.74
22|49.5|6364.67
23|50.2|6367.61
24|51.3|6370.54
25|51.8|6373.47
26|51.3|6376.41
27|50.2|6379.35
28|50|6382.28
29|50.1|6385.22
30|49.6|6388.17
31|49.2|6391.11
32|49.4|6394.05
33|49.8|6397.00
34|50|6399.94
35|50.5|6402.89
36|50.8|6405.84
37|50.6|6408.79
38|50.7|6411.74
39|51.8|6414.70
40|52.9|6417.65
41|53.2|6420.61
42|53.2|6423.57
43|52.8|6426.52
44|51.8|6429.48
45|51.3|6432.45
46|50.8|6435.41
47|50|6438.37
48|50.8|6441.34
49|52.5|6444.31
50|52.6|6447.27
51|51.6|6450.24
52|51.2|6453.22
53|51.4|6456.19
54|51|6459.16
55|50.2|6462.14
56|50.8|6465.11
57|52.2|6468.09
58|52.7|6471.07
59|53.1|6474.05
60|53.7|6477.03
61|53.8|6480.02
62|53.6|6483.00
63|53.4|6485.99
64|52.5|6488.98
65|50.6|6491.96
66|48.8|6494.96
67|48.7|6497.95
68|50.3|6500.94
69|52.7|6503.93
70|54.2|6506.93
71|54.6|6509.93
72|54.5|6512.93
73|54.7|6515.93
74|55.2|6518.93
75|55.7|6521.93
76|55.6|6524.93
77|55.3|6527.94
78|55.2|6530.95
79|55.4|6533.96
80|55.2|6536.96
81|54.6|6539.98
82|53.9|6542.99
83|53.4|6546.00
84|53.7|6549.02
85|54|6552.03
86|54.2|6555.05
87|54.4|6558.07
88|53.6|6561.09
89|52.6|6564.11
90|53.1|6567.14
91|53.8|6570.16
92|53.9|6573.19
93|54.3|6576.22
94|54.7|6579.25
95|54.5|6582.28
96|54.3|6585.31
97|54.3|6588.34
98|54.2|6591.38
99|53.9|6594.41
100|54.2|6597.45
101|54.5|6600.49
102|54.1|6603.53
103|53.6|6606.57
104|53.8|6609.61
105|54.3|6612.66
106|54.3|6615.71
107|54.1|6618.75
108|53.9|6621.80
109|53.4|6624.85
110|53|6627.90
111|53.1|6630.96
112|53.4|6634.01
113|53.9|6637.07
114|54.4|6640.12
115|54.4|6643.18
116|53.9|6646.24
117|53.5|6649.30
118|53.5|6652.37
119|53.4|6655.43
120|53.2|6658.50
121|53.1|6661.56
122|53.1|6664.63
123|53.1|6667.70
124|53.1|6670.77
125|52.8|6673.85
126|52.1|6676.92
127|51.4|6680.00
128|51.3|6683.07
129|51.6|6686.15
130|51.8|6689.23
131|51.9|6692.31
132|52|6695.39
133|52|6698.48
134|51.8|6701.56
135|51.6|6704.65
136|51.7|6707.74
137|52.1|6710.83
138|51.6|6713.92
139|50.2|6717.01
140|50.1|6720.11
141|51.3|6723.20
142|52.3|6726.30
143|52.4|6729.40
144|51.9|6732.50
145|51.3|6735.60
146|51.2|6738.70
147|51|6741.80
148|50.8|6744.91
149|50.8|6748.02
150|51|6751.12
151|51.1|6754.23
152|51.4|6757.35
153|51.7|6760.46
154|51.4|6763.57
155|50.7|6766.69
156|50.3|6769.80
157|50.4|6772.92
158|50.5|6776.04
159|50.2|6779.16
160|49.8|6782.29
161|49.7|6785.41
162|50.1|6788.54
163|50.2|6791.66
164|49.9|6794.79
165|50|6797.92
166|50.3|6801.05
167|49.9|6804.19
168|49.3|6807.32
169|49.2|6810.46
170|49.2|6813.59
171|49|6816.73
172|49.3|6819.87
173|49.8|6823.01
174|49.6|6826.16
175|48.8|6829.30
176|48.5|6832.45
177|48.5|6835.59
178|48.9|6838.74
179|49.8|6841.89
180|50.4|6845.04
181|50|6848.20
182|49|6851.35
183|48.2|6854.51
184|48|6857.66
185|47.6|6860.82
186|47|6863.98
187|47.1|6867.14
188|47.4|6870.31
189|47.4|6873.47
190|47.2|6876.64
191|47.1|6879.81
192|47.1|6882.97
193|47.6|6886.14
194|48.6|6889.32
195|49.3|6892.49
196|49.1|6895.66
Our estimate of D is -4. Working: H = 53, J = 48.7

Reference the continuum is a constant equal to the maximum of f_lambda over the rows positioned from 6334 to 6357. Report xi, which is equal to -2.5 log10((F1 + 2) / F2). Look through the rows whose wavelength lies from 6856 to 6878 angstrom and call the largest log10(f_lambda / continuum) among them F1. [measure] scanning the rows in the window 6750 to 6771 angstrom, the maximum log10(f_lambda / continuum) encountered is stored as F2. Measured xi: -7.2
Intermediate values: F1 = -0.030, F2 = 0.003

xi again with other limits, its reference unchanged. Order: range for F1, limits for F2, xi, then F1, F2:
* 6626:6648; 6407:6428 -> -5.3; 0.025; 0.015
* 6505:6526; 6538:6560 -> -4.7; 0.035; 0.026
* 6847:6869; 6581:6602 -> -4.7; -0.012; 0.025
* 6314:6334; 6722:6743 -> -5.9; 0.003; 0.008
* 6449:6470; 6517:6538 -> -4.4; 0.007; 0.035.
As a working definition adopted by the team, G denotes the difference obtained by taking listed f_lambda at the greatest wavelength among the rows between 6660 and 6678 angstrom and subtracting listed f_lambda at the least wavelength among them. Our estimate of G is -1.0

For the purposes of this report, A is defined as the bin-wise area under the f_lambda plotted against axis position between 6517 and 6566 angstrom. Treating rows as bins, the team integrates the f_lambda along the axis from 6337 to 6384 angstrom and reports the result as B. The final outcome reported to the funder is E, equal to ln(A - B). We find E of 5.6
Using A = 2670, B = 2387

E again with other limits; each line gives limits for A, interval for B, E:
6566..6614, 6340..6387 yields 5.4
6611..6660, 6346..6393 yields 5.5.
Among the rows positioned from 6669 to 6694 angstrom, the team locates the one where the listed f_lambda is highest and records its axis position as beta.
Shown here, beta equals 6670.77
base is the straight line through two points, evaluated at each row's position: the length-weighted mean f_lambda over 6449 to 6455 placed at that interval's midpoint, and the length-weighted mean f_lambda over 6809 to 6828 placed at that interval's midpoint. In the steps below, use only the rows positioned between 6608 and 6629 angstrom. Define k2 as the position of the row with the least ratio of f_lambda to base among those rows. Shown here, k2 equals 6627.90 angstrom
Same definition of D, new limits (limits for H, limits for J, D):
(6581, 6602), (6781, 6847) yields -5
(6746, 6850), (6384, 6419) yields 1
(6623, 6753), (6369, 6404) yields -1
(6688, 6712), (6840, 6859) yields -4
